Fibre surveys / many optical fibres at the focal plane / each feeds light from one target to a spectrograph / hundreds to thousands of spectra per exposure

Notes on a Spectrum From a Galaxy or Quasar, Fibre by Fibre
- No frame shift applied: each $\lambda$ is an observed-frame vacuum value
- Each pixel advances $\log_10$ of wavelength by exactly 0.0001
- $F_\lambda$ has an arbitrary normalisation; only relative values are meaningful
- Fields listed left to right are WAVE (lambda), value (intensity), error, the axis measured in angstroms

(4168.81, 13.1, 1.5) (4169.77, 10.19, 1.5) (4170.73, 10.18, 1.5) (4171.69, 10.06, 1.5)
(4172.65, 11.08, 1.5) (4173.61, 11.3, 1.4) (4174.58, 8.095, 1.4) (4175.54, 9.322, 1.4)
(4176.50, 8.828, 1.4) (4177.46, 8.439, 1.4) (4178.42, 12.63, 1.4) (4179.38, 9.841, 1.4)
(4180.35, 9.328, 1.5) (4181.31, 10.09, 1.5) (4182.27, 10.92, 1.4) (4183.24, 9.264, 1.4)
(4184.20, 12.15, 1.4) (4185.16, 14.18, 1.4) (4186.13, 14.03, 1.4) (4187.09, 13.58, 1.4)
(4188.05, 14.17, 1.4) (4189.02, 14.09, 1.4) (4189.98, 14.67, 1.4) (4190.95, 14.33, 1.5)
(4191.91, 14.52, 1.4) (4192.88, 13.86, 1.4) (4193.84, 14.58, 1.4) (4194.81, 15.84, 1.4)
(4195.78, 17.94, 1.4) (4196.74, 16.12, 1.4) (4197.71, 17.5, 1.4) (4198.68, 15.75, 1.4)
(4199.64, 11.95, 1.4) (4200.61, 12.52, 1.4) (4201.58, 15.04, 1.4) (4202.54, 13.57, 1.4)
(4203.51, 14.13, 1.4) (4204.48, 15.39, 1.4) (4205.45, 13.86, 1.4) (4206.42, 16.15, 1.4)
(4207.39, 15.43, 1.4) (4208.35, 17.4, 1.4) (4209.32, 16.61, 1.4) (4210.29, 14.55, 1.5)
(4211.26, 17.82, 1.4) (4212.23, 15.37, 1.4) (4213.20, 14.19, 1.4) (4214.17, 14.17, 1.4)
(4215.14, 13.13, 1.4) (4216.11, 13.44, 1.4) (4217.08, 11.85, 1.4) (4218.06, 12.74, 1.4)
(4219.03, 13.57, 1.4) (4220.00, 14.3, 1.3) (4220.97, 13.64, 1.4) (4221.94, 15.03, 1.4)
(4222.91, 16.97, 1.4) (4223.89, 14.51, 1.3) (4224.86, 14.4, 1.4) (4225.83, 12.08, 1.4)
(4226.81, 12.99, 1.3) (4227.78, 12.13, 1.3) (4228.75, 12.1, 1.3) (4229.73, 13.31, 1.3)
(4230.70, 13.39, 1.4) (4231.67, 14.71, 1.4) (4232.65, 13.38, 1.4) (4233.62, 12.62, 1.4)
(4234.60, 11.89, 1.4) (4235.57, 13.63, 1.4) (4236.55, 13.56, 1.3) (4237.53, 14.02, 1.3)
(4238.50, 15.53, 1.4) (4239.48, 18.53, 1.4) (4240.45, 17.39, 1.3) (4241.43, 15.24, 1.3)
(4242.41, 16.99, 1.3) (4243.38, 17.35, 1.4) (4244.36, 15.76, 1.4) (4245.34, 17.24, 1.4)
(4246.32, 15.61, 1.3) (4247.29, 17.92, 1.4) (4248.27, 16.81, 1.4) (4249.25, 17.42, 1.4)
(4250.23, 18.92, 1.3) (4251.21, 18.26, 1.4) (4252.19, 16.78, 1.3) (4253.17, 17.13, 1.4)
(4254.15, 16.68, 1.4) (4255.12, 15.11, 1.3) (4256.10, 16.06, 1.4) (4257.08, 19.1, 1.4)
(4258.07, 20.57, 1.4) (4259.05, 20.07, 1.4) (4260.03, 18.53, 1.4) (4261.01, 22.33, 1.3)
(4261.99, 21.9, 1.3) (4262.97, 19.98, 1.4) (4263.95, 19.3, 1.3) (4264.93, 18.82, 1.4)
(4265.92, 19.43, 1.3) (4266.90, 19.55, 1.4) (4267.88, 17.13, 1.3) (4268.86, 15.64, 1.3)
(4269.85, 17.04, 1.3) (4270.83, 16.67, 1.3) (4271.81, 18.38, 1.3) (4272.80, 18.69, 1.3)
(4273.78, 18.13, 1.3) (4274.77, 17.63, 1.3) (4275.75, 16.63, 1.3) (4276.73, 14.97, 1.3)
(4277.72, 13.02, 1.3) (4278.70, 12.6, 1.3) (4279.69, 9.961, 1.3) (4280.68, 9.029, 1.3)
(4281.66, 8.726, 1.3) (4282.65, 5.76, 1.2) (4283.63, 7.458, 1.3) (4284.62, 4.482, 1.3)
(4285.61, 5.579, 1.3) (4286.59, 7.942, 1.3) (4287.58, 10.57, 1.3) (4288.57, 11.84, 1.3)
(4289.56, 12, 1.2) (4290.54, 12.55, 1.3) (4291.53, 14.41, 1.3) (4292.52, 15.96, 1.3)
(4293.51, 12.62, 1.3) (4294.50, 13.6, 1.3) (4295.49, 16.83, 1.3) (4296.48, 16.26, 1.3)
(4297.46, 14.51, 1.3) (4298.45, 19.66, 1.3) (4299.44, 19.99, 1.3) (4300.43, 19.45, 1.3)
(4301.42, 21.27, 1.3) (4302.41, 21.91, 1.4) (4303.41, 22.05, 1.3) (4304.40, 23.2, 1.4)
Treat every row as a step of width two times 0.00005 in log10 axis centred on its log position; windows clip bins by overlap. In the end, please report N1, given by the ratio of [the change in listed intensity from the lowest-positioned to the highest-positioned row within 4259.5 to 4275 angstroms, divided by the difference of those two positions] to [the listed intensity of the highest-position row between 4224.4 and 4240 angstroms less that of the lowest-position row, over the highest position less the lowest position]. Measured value -0.2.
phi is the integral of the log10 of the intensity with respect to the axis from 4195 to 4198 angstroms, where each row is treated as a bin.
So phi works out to 3.69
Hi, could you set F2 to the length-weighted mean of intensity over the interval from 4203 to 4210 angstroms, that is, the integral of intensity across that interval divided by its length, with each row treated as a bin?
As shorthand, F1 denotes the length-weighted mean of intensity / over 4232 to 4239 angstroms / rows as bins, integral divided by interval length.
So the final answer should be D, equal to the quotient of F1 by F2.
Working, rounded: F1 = 13.5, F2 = 15.5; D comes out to 0.87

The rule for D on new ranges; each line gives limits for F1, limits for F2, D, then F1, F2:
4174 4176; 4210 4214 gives 0.57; 8.8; 15.4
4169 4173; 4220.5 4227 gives 0.74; 10.6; 14.3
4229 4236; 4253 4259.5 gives 0.74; 13.2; 17.8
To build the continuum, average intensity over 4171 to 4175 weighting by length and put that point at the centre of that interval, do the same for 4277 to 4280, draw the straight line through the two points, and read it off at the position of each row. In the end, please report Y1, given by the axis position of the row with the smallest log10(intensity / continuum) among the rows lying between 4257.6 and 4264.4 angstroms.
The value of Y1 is 4260.03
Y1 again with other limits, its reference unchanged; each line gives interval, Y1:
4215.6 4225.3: 4217.08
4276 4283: 4282.65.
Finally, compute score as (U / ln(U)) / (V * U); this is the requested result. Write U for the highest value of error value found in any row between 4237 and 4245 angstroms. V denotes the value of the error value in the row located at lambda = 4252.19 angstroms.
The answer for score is 2.29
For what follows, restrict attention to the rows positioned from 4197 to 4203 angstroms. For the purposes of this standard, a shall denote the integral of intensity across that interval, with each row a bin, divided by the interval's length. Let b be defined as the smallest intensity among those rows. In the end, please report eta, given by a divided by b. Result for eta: 1.21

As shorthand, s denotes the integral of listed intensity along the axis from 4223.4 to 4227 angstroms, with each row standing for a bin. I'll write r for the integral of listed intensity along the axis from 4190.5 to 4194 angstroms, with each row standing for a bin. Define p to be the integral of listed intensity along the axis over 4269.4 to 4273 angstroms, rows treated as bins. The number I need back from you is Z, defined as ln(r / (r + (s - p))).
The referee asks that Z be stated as 0.35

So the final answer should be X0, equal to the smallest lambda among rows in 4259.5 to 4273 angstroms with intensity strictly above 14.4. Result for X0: 4260.03 angstroms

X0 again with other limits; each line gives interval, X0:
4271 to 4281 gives 4271.81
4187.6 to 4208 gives 4189.98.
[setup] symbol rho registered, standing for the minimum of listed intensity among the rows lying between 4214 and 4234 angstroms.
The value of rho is 11.85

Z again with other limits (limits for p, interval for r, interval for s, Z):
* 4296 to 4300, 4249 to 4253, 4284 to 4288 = 0.90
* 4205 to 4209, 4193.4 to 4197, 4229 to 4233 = 0.16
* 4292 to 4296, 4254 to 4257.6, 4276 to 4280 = 0.12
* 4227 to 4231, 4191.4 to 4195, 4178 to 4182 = 0.19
